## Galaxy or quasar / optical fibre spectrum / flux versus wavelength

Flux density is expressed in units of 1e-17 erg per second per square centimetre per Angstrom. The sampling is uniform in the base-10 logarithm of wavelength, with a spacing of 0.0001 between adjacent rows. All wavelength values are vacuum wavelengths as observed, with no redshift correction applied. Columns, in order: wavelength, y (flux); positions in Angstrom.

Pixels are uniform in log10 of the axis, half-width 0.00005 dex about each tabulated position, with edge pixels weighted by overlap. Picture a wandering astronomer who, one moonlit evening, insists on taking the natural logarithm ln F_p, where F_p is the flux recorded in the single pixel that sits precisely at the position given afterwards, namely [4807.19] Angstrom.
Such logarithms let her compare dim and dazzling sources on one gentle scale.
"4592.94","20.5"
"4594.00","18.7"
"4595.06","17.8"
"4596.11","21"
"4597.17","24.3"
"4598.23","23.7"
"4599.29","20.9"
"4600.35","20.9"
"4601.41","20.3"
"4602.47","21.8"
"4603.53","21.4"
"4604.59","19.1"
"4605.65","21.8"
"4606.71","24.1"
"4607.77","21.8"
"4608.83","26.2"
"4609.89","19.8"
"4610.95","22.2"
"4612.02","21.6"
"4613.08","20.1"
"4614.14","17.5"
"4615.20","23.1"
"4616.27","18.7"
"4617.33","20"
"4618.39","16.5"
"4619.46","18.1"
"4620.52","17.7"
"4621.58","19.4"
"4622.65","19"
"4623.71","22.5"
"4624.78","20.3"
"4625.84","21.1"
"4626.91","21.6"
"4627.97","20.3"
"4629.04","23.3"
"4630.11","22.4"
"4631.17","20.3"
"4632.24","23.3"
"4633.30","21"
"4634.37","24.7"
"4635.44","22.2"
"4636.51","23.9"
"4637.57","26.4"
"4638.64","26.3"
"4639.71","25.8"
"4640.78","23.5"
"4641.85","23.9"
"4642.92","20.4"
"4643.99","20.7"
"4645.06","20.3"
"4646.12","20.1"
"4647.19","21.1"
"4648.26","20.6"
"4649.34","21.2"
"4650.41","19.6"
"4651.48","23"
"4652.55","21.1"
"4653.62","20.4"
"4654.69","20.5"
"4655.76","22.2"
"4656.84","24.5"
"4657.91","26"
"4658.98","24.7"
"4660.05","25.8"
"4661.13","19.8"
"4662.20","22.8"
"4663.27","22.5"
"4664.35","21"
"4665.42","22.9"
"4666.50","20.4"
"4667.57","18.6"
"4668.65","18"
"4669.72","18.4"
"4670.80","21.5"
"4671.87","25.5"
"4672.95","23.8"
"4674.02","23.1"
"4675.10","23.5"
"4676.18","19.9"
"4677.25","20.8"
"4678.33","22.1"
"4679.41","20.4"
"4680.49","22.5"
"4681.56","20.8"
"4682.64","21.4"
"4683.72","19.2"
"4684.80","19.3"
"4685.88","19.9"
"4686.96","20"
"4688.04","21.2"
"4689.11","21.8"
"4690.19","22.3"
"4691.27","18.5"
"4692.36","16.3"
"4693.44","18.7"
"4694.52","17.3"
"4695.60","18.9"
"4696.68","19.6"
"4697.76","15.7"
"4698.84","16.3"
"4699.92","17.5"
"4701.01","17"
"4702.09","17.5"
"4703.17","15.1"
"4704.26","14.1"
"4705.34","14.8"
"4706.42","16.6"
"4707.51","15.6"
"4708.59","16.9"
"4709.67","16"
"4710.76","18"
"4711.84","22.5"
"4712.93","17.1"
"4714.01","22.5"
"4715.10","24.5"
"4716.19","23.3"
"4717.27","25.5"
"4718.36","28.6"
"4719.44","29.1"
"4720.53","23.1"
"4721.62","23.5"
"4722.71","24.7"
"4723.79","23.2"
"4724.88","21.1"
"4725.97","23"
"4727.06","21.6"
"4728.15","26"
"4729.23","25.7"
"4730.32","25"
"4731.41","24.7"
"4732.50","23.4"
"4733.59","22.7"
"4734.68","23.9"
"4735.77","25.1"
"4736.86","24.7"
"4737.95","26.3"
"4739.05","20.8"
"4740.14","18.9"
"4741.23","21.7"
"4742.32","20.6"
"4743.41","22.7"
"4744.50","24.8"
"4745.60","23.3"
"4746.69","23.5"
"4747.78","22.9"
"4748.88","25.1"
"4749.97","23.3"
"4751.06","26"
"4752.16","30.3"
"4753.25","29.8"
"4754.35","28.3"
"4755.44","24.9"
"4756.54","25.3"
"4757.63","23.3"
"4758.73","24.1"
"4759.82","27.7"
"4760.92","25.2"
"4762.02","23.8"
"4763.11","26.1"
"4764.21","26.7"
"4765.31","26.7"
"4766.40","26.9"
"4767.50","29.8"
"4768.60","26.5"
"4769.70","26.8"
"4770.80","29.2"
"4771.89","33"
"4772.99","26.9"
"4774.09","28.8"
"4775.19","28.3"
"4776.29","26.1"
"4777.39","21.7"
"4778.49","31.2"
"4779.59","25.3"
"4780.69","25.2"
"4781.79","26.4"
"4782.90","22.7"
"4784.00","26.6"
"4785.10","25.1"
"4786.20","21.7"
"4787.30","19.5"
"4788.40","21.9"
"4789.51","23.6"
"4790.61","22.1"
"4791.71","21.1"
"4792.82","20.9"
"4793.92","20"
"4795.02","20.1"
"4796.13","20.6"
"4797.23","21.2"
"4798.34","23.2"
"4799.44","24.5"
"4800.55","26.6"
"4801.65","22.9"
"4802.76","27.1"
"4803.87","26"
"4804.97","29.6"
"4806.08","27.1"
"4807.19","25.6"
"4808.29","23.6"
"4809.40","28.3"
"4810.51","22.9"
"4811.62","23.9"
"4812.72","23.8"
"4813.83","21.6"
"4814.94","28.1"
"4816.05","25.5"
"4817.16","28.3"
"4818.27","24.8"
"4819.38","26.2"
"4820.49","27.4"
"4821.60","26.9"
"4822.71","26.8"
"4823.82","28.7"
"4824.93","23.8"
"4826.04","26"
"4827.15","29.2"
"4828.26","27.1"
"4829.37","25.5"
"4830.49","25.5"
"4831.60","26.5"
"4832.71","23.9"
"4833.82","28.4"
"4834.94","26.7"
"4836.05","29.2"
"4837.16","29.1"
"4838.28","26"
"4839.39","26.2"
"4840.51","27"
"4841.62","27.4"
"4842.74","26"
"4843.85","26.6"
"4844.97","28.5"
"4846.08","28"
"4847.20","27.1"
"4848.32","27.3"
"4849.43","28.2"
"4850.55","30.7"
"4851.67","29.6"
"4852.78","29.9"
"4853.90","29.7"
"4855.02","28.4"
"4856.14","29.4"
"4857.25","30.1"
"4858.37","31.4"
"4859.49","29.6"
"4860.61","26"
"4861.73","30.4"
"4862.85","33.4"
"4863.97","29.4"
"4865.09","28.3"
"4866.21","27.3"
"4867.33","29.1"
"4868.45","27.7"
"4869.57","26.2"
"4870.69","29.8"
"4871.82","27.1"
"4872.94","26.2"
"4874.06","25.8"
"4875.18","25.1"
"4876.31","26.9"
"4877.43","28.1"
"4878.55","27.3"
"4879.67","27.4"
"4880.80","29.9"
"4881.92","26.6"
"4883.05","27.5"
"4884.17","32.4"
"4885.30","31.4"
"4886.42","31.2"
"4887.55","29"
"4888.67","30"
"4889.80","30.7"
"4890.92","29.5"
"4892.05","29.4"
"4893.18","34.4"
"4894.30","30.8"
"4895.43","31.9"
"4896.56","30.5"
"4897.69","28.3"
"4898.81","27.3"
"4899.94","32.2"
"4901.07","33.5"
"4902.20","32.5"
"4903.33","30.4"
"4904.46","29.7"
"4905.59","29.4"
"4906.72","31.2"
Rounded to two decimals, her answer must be 3.24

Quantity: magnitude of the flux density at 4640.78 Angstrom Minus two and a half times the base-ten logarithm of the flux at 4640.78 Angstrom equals -3.43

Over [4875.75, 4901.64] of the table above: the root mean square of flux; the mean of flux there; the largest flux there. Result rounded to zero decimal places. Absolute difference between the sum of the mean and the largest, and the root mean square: 34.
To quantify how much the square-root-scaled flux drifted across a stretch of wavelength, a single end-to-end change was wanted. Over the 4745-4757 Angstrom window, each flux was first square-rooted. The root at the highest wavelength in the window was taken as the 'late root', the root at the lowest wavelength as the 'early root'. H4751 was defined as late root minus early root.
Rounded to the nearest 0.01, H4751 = 0.20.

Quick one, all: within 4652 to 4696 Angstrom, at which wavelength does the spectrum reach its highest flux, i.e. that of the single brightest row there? 4657.91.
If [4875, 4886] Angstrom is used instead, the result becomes 4884.17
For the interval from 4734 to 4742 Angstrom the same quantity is 4737.95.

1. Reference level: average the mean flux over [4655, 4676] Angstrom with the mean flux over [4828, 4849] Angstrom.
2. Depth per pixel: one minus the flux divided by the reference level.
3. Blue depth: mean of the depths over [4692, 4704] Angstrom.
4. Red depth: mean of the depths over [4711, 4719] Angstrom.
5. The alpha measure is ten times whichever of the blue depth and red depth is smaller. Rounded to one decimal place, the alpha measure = 0.5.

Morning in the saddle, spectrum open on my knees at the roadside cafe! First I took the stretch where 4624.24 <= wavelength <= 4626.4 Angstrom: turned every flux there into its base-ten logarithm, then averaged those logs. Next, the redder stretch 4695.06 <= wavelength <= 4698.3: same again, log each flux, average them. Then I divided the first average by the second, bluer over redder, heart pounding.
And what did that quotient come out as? 1.05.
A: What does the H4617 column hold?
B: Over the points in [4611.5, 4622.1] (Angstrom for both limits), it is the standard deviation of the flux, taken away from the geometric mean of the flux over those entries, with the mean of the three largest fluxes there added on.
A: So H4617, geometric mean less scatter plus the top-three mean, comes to 39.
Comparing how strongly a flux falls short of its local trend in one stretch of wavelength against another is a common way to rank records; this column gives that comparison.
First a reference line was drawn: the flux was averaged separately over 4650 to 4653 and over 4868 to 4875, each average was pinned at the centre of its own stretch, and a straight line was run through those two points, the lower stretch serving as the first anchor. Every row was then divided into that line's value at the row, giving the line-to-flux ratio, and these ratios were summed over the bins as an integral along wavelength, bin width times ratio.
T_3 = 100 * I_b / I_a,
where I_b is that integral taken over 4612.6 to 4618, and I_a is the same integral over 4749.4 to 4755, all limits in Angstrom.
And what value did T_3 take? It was 114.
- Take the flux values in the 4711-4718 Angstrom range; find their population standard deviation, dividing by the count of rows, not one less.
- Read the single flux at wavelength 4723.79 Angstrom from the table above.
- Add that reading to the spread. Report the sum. 26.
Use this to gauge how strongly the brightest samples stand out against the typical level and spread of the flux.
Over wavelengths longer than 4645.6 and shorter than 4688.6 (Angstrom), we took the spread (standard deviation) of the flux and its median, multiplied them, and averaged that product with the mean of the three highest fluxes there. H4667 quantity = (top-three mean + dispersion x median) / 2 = 34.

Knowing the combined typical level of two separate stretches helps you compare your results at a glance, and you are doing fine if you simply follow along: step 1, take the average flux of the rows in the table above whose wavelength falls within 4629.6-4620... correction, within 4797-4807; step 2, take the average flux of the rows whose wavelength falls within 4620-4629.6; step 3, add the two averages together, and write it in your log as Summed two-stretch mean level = 46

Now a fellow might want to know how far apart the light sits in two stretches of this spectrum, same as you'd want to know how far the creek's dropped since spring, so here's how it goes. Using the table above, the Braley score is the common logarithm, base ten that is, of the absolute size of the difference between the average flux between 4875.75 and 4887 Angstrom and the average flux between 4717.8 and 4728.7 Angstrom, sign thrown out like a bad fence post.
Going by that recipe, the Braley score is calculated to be 0.7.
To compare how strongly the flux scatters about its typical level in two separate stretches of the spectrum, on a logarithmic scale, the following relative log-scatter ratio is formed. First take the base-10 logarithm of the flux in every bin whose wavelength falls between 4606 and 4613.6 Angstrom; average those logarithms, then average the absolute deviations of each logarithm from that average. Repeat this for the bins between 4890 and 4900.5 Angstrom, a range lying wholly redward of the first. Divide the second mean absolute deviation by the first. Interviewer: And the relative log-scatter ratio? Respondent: 0.75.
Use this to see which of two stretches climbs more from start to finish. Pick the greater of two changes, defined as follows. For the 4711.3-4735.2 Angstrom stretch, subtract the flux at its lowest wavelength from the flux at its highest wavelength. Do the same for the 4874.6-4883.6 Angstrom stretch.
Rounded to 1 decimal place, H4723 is 2.4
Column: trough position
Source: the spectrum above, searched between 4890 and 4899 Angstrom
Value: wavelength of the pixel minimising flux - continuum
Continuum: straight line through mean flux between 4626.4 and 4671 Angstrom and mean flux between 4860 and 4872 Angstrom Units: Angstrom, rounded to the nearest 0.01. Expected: 4898.81 Angstrom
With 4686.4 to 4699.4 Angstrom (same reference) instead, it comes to 4697.76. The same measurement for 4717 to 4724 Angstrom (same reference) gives 4720.53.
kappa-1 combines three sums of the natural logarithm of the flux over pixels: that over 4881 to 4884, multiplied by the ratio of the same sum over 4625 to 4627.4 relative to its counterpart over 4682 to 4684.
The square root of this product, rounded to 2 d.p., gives 2.59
